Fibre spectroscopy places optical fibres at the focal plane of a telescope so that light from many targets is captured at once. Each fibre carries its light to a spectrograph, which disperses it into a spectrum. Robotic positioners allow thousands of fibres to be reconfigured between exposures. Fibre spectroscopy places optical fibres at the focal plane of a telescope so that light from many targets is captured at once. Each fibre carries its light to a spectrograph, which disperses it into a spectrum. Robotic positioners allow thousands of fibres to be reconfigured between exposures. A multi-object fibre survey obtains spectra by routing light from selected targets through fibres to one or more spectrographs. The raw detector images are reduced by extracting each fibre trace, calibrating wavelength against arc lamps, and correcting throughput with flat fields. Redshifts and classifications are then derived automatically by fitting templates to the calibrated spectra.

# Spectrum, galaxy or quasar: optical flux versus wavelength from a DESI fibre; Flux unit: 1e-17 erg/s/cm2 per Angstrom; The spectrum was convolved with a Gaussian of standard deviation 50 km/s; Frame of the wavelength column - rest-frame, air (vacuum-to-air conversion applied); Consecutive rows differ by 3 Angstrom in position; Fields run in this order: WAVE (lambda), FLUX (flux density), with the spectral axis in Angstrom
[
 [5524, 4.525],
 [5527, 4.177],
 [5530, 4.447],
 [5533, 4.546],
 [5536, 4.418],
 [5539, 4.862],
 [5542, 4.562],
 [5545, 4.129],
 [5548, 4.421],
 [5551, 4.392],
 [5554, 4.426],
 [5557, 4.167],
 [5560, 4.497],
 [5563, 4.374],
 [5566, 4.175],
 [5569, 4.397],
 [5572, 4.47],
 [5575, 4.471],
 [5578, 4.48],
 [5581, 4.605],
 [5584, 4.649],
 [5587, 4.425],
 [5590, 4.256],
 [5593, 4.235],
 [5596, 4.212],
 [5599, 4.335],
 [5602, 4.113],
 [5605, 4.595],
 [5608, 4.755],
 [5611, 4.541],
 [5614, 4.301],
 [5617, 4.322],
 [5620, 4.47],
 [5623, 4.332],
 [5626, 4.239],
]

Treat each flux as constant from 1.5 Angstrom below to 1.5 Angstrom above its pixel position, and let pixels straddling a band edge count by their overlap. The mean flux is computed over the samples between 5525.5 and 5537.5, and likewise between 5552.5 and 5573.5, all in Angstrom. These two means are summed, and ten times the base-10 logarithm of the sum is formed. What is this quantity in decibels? 9.42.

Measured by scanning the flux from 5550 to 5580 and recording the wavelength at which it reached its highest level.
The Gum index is 5560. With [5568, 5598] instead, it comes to 5584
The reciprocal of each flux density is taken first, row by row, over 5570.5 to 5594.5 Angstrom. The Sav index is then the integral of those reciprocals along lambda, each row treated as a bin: 5.40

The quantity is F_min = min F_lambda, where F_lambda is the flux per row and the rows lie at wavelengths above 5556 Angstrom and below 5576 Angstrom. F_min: 4.167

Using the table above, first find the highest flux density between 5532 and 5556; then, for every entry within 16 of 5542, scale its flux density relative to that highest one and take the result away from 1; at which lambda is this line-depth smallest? 5539 Angstrom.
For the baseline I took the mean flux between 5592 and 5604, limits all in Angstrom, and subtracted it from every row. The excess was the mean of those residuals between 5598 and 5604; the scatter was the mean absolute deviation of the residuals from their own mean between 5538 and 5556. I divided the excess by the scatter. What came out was 0.0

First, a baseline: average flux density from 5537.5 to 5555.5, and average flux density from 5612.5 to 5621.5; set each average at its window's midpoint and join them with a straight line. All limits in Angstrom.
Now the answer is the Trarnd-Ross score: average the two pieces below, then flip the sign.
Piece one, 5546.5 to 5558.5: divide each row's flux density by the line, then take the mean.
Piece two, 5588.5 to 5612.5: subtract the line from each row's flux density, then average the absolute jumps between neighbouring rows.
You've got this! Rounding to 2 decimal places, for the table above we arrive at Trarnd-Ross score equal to -0.58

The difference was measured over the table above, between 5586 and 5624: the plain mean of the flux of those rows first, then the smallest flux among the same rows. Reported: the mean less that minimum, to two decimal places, 0.26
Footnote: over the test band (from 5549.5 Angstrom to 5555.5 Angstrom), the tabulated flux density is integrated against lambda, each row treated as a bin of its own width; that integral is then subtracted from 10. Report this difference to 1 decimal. -16.5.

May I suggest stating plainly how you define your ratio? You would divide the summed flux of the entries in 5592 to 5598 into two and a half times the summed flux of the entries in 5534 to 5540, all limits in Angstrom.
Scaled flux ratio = 2.7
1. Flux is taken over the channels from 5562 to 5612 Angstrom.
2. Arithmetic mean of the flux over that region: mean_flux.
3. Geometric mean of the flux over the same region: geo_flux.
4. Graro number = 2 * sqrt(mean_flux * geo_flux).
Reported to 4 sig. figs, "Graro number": 8.830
